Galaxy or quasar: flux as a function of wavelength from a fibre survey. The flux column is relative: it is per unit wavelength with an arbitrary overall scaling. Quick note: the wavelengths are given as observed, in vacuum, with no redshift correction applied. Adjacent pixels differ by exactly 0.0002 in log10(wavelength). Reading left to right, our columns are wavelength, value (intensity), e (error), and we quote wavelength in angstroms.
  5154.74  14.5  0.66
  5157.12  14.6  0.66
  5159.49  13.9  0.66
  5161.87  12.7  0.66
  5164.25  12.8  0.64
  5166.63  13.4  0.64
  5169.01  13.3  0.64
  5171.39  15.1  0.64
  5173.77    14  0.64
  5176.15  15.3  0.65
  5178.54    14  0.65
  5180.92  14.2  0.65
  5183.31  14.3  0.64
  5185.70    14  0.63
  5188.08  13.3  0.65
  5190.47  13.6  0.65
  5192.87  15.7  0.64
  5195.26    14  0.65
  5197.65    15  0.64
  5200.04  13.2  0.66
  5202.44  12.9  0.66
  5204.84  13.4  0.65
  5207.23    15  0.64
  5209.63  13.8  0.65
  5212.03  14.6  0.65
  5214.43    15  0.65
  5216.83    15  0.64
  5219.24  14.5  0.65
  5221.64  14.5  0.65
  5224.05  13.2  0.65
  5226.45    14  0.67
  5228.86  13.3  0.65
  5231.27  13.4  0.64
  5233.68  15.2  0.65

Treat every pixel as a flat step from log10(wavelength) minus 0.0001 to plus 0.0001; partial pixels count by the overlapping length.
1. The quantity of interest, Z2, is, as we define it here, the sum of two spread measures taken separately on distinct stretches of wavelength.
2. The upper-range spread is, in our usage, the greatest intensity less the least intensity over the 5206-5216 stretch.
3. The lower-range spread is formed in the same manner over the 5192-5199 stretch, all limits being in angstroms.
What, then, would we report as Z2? 2.9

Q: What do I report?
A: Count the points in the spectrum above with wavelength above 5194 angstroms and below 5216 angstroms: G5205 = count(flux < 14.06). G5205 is 5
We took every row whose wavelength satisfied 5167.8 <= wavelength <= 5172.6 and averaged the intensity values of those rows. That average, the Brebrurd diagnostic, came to 14.2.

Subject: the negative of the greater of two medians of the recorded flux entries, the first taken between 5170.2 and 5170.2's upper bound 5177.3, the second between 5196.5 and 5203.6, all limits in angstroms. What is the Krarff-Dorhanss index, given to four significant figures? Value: -15.10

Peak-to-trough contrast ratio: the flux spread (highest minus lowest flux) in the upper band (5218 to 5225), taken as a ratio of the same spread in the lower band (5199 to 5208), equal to 0.62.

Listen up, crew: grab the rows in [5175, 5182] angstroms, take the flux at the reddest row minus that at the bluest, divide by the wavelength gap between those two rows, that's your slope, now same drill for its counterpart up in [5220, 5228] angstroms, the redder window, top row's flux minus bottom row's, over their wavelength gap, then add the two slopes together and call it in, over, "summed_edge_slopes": -0.33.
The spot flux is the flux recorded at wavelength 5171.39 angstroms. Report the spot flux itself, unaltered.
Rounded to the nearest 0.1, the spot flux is 15.1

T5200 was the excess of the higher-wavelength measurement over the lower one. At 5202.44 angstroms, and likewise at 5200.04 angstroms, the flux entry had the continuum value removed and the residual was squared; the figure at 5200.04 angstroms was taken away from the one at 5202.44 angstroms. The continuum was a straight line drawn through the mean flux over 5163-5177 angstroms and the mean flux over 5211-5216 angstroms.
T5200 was 1.1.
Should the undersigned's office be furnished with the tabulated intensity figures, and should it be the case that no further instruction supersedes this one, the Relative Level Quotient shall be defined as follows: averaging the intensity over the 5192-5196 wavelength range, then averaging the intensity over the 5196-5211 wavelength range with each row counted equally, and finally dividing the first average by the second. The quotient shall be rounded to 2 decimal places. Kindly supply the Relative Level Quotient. 1.07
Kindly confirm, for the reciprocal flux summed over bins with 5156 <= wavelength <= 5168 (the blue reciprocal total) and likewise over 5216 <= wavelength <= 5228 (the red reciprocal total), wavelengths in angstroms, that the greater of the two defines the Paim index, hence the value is 0.372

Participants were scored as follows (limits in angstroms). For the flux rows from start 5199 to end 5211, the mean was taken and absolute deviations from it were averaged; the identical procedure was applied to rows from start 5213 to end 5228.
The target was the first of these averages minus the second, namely 0.08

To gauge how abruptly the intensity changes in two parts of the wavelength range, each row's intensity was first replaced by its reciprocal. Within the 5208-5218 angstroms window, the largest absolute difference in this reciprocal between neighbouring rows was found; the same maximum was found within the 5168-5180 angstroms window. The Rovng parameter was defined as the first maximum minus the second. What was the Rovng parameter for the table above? -0.0050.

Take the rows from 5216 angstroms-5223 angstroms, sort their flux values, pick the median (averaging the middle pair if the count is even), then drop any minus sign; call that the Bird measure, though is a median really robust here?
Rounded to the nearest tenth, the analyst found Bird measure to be 14.5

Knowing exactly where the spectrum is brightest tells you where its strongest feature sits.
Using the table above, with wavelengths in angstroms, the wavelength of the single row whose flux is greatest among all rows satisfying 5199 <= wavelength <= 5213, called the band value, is 5207.23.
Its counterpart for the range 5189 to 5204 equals 5192.87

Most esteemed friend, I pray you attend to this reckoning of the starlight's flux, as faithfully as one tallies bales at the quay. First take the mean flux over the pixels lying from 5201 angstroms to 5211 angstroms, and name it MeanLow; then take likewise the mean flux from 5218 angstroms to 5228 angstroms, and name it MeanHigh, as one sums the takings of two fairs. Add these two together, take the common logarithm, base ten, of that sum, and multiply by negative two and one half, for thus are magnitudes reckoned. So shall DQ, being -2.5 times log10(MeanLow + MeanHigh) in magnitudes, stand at -3.61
